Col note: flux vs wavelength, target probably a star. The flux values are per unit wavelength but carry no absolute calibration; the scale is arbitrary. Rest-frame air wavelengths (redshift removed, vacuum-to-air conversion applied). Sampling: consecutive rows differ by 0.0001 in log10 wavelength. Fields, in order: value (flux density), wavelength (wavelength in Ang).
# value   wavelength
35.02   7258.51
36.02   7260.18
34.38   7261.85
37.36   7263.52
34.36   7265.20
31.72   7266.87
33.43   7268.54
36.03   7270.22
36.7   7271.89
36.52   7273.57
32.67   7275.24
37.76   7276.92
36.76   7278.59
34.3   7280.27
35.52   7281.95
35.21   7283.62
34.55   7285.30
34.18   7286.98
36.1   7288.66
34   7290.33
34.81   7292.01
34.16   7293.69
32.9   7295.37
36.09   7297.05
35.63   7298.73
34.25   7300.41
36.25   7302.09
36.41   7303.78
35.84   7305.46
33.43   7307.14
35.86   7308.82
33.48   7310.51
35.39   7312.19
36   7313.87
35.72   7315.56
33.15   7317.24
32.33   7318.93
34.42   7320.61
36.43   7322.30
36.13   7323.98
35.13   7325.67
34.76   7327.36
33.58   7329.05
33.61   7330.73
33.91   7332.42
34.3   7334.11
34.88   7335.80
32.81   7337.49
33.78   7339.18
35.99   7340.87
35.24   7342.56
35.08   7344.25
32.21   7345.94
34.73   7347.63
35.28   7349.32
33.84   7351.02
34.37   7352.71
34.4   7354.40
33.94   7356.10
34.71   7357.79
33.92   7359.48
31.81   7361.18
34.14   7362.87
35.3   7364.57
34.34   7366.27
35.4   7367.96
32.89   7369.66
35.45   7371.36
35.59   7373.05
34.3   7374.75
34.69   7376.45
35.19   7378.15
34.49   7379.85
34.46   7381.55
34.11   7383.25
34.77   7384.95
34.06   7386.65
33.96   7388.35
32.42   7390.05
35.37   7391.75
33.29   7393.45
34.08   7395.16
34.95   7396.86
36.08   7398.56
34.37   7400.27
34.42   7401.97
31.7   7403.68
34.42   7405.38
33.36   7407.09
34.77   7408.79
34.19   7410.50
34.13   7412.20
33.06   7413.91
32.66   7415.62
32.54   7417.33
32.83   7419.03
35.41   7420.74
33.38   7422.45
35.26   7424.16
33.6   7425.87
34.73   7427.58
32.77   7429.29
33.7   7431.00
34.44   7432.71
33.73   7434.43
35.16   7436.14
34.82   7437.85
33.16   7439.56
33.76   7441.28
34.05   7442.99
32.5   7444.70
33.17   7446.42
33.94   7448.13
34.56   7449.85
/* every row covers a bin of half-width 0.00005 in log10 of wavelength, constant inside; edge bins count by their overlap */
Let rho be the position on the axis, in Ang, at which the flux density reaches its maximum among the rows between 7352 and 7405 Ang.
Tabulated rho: 7398.56 Ang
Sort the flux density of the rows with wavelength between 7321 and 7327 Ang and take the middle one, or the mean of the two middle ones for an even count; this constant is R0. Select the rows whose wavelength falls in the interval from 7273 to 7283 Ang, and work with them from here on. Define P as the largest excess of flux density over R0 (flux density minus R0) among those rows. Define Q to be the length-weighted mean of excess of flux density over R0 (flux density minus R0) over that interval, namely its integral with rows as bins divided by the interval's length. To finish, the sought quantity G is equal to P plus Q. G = 1.1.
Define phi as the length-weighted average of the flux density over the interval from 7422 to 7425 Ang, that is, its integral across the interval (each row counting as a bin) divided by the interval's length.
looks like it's 34.4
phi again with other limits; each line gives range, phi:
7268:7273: 35.5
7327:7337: 34.1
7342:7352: 34.4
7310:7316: 35.2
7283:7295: 34.6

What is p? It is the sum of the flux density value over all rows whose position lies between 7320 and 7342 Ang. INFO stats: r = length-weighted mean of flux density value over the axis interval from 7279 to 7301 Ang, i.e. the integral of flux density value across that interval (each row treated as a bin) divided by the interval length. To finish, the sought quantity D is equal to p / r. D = 12.9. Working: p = 450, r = 34.8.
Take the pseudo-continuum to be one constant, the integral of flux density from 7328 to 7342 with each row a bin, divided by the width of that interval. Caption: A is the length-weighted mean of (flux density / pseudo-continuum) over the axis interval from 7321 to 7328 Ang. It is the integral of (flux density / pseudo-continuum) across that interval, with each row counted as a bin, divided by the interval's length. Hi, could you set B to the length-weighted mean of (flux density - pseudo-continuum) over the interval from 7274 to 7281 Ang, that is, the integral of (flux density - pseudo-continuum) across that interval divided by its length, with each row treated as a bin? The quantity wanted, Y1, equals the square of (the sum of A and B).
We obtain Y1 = 5.6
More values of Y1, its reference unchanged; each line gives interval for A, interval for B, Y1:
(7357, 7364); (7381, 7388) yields 1.4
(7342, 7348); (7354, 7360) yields 1.2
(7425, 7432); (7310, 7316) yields 4.2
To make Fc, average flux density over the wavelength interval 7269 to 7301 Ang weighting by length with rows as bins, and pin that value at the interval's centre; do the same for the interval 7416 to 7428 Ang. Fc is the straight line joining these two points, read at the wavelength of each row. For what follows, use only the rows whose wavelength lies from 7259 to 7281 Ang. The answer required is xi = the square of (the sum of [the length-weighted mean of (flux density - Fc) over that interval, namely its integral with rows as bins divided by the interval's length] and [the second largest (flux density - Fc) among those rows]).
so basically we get 3.8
